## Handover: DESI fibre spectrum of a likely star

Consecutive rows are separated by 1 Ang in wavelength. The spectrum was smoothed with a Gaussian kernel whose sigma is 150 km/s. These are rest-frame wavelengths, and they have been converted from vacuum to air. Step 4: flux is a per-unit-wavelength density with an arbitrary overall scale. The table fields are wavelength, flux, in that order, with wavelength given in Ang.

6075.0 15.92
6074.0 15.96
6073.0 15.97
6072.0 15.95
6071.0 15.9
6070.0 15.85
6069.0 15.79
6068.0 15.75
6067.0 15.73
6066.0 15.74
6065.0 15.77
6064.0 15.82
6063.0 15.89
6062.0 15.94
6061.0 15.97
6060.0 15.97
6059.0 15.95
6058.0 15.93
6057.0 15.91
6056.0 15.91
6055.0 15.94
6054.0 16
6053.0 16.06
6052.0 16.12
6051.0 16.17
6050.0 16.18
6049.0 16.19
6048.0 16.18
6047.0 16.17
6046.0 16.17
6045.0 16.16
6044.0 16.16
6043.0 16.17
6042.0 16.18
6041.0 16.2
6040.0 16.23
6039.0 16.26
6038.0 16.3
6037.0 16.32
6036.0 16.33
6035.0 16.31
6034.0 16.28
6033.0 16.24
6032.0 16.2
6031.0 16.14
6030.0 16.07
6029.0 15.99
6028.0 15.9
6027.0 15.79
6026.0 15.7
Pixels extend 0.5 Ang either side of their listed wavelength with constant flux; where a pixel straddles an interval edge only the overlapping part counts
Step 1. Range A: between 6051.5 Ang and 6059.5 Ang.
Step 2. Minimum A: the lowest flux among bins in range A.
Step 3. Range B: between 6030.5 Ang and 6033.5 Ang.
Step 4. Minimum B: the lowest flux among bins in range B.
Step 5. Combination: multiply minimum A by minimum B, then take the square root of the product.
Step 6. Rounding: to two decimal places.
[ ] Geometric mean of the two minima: 16.02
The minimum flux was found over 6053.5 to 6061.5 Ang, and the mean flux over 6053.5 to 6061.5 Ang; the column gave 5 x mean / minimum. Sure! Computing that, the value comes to 5.01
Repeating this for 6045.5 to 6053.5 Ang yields 5.03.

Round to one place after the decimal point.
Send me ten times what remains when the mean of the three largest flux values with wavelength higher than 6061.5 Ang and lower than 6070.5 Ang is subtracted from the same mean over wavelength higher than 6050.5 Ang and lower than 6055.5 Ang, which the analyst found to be 2.2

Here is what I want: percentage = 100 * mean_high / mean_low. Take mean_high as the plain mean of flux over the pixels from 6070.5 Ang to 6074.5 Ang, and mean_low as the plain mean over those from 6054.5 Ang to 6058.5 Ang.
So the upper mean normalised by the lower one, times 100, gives 100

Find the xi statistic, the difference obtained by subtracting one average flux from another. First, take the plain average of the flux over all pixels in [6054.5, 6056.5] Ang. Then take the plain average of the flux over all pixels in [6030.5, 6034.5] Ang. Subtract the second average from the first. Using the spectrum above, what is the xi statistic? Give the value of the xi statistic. -0.29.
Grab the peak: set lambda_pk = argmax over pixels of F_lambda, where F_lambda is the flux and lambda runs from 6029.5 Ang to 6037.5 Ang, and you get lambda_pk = 6036.0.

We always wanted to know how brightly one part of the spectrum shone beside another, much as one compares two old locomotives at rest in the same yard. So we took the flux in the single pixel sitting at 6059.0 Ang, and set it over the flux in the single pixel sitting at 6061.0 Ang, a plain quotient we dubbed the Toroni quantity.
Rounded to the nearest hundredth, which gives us 1.00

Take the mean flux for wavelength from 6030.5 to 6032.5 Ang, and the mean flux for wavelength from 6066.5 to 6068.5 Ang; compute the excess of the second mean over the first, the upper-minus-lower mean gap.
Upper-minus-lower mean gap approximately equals -0.43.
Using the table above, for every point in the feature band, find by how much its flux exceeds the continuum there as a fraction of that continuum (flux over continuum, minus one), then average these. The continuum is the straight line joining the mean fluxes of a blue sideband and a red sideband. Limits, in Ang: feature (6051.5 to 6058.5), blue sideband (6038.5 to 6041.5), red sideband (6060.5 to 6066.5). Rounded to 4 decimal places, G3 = -0.0006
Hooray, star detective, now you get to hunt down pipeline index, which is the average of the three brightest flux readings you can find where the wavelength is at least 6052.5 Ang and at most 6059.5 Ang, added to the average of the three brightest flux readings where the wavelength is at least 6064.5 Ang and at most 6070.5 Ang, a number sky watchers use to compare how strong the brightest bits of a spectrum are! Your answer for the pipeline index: 31.8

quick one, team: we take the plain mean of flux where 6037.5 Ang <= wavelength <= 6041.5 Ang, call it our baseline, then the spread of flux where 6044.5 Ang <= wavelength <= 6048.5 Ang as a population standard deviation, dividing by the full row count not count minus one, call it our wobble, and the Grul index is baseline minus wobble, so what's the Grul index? 16.24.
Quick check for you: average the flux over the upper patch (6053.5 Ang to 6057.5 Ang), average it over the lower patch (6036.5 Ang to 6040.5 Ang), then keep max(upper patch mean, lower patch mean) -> 16.3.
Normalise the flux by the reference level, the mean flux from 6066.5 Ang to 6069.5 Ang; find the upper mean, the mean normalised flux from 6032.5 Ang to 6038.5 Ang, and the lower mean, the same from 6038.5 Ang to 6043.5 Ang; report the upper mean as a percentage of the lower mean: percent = 101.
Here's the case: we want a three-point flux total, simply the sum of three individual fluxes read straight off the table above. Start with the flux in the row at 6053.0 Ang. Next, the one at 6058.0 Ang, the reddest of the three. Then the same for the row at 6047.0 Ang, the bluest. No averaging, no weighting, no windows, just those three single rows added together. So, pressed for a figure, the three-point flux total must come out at 48.2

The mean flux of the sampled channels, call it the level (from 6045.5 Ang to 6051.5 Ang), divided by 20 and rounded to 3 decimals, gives 0.809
